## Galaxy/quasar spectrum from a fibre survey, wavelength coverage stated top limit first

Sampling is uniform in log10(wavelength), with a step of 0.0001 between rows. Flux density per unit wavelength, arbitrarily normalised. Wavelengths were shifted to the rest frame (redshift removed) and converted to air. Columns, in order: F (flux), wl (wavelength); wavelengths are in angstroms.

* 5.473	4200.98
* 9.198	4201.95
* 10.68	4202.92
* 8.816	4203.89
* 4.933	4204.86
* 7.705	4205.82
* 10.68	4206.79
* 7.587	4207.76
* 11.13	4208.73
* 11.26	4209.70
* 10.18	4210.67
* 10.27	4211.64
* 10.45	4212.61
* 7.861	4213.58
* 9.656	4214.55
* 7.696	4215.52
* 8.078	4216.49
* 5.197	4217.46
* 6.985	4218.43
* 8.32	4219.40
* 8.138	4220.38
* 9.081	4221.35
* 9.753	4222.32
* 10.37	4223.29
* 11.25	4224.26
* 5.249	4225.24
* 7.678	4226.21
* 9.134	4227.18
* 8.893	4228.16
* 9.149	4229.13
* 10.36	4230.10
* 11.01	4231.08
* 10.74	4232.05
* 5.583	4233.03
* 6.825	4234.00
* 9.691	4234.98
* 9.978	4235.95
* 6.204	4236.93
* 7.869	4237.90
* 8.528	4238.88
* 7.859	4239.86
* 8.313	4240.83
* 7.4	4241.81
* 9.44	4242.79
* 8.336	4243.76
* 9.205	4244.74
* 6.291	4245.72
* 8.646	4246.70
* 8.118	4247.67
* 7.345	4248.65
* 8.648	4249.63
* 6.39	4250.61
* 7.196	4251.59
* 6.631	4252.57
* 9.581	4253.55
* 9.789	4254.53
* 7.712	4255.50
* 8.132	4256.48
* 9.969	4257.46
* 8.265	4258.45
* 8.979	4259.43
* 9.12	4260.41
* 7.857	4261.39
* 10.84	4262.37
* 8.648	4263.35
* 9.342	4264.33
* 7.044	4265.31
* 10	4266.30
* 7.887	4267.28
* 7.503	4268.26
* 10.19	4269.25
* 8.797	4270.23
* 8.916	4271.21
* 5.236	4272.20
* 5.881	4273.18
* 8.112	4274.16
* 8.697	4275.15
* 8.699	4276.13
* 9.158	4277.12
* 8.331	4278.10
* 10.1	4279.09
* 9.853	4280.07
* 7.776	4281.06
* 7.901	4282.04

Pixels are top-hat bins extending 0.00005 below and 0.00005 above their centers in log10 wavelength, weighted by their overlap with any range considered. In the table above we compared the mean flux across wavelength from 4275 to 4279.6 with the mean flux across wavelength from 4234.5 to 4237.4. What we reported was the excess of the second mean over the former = -0.4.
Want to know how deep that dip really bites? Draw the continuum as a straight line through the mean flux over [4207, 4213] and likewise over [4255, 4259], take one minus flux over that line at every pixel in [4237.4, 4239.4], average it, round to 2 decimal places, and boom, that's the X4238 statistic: 0.11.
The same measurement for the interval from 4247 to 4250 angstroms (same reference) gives 0.09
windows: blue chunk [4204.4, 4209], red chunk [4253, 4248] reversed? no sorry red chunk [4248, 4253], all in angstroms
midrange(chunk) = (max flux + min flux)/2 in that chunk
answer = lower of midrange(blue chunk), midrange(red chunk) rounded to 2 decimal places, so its 7.52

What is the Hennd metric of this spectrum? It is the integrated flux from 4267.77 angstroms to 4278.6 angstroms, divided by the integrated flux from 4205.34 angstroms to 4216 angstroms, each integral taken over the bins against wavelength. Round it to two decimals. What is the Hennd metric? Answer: 0.87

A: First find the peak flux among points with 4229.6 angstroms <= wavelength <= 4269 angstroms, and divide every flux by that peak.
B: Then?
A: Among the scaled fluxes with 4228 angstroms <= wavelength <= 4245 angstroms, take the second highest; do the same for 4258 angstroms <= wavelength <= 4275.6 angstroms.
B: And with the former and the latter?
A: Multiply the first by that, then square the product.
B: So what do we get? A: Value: 0.82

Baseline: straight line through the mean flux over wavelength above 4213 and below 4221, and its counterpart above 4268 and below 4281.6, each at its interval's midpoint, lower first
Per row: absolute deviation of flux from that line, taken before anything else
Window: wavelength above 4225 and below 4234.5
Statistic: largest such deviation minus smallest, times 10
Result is 29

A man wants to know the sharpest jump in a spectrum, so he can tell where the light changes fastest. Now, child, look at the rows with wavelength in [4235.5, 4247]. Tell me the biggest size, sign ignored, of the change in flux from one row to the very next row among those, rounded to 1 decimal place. 3.8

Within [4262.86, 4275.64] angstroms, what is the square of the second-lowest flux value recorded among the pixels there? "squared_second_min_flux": 35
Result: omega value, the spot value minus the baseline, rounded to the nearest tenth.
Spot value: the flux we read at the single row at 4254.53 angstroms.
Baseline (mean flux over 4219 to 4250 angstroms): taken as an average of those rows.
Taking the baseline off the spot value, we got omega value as 1.2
